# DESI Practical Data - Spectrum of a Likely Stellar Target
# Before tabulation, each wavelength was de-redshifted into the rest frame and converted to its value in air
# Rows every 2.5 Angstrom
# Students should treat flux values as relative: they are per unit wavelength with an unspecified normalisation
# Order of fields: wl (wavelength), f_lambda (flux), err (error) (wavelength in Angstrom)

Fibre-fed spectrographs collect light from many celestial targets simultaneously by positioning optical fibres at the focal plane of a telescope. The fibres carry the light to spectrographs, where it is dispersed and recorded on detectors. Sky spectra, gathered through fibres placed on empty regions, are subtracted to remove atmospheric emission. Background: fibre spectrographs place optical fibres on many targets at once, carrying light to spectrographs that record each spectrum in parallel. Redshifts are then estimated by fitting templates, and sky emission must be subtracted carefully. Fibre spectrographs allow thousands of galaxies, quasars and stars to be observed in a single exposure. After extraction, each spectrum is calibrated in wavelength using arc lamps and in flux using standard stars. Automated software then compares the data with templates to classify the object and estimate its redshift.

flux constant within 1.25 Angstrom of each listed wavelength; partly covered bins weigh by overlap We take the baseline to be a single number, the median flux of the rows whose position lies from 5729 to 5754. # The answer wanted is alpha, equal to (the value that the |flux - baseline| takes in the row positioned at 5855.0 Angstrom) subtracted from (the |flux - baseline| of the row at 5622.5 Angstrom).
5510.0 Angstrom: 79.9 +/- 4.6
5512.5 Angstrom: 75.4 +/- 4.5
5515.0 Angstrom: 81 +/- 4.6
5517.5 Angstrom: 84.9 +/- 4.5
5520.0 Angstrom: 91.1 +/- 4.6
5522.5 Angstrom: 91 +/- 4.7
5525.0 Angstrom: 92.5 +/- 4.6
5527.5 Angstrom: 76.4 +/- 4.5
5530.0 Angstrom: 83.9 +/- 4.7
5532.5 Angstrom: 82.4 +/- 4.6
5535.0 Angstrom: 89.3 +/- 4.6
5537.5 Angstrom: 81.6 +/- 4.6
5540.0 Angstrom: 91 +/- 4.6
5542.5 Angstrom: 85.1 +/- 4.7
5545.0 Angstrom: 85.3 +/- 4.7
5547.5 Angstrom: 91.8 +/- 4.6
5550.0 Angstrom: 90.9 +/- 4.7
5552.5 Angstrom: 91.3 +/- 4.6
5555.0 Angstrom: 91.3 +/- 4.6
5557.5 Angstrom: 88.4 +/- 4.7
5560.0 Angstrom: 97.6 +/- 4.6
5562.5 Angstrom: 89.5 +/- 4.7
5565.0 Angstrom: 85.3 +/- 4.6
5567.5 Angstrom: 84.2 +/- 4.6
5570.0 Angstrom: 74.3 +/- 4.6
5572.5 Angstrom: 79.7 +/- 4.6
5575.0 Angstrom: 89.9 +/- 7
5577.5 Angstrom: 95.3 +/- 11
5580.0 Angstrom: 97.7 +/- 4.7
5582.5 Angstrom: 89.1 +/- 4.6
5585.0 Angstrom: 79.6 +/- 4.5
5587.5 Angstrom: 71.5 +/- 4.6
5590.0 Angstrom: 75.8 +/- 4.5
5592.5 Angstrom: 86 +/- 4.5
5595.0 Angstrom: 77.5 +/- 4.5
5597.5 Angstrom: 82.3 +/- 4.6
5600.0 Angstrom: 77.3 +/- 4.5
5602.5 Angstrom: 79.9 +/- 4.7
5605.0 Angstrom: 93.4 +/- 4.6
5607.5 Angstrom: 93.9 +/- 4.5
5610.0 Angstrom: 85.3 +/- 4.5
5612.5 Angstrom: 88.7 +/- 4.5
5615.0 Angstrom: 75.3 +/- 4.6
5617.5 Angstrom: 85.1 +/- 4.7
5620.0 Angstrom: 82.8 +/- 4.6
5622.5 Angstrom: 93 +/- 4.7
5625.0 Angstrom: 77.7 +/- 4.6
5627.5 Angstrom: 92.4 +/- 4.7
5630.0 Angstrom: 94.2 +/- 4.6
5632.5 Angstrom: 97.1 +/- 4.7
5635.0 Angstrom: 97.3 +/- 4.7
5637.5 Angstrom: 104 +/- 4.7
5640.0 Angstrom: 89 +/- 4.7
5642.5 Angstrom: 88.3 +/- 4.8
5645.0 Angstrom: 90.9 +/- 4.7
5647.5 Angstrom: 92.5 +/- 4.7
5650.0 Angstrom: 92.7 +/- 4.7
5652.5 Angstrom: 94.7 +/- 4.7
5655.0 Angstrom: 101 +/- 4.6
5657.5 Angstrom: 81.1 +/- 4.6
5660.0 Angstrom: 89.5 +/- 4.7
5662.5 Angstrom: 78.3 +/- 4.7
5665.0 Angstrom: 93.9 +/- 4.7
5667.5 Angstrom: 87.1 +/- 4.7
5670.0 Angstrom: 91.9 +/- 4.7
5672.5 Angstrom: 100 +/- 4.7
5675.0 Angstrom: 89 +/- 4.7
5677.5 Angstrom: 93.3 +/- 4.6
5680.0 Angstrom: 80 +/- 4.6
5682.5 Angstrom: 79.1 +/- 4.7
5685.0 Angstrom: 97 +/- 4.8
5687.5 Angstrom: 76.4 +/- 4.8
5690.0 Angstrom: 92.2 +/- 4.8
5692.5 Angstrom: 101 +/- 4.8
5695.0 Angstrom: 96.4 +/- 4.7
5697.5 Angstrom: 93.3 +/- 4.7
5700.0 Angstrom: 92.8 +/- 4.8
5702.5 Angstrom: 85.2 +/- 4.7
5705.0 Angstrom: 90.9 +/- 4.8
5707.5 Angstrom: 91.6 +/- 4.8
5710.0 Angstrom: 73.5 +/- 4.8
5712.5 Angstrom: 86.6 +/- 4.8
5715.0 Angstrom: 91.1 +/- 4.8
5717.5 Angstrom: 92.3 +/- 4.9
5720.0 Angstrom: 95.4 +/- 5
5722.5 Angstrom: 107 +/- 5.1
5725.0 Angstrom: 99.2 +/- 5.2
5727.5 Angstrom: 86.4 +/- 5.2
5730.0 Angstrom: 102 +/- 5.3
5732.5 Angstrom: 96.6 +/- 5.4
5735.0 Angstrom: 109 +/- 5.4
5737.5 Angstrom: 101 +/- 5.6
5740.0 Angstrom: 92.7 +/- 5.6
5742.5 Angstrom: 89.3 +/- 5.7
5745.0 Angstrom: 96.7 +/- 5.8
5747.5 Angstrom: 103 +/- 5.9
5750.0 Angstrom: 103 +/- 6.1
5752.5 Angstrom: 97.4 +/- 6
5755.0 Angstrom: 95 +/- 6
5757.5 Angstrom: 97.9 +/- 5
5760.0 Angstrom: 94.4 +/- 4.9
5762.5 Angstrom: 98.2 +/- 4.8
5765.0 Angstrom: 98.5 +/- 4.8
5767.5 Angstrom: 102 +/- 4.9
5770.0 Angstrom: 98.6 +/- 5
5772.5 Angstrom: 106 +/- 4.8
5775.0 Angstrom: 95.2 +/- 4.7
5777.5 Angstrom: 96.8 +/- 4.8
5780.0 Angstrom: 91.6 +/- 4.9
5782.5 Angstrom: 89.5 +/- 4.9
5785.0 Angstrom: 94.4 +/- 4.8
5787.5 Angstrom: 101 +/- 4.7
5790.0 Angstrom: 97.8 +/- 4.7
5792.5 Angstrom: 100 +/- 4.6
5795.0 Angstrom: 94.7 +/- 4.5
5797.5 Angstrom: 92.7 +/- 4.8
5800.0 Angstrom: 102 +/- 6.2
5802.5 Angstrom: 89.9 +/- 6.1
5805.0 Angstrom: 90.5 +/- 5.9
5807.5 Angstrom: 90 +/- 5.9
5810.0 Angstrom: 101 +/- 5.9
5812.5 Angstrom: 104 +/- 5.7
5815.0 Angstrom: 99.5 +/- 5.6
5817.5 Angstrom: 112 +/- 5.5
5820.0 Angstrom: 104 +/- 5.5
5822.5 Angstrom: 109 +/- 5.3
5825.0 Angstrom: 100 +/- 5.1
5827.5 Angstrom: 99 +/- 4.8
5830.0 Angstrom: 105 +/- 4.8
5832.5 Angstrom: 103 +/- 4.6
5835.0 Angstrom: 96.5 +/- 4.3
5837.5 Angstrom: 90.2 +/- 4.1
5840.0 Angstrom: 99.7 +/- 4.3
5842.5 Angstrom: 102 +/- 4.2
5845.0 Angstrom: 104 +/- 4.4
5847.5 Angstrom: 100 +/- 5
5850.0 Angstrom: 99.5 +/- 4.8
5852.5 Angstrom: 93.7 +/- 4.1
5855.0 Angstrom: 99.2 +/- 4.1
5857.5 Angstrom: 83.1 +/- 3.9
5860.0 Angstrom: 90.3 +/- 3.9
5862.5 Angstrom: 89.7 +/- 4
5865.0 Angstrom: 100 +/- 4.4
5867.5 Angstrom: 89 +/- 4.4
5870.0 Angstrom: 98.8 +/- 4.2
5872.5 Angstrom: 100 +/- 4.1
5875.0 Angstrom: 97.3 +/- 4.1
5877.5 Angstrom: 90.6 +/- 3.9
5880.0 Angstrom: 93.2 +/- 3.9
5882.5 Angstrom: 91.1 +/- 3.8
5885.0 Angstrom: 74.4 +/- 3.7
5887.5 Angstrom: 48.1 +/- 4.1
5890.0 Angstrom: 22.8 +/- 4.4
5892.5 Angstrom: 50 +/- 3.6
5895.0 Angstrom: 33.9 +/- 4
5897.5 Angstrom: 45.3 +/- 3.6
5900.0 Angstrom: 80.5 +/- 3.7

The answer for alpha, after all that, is 6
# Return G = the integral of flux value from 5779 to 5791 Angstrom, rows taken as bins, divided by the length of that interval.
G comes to 95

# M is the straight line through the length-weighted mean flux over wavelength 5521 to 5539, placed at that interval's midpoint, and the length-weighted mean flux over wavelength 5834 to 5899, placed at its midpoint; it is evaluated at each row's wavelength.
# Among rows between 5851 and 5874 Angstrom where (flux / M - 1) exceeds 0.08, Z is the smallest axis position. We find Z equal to 5852.5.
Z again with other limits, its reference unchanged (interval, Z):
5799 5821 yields 5800.0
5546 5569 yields 5560.0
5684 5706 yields 5685.0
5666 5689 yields 5670.0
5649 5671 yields 5650.0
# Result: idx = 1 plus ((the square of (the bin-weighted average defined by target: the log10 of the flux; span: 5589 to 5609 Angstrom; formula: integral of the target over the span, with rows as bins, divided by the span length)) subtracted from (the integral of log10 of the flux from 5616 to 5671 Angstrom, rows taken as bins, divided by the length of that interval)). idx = -0.73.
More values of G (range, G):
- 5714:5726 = 97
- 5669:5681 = 91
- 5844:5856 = 99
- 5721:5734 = 98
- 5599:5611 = 86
